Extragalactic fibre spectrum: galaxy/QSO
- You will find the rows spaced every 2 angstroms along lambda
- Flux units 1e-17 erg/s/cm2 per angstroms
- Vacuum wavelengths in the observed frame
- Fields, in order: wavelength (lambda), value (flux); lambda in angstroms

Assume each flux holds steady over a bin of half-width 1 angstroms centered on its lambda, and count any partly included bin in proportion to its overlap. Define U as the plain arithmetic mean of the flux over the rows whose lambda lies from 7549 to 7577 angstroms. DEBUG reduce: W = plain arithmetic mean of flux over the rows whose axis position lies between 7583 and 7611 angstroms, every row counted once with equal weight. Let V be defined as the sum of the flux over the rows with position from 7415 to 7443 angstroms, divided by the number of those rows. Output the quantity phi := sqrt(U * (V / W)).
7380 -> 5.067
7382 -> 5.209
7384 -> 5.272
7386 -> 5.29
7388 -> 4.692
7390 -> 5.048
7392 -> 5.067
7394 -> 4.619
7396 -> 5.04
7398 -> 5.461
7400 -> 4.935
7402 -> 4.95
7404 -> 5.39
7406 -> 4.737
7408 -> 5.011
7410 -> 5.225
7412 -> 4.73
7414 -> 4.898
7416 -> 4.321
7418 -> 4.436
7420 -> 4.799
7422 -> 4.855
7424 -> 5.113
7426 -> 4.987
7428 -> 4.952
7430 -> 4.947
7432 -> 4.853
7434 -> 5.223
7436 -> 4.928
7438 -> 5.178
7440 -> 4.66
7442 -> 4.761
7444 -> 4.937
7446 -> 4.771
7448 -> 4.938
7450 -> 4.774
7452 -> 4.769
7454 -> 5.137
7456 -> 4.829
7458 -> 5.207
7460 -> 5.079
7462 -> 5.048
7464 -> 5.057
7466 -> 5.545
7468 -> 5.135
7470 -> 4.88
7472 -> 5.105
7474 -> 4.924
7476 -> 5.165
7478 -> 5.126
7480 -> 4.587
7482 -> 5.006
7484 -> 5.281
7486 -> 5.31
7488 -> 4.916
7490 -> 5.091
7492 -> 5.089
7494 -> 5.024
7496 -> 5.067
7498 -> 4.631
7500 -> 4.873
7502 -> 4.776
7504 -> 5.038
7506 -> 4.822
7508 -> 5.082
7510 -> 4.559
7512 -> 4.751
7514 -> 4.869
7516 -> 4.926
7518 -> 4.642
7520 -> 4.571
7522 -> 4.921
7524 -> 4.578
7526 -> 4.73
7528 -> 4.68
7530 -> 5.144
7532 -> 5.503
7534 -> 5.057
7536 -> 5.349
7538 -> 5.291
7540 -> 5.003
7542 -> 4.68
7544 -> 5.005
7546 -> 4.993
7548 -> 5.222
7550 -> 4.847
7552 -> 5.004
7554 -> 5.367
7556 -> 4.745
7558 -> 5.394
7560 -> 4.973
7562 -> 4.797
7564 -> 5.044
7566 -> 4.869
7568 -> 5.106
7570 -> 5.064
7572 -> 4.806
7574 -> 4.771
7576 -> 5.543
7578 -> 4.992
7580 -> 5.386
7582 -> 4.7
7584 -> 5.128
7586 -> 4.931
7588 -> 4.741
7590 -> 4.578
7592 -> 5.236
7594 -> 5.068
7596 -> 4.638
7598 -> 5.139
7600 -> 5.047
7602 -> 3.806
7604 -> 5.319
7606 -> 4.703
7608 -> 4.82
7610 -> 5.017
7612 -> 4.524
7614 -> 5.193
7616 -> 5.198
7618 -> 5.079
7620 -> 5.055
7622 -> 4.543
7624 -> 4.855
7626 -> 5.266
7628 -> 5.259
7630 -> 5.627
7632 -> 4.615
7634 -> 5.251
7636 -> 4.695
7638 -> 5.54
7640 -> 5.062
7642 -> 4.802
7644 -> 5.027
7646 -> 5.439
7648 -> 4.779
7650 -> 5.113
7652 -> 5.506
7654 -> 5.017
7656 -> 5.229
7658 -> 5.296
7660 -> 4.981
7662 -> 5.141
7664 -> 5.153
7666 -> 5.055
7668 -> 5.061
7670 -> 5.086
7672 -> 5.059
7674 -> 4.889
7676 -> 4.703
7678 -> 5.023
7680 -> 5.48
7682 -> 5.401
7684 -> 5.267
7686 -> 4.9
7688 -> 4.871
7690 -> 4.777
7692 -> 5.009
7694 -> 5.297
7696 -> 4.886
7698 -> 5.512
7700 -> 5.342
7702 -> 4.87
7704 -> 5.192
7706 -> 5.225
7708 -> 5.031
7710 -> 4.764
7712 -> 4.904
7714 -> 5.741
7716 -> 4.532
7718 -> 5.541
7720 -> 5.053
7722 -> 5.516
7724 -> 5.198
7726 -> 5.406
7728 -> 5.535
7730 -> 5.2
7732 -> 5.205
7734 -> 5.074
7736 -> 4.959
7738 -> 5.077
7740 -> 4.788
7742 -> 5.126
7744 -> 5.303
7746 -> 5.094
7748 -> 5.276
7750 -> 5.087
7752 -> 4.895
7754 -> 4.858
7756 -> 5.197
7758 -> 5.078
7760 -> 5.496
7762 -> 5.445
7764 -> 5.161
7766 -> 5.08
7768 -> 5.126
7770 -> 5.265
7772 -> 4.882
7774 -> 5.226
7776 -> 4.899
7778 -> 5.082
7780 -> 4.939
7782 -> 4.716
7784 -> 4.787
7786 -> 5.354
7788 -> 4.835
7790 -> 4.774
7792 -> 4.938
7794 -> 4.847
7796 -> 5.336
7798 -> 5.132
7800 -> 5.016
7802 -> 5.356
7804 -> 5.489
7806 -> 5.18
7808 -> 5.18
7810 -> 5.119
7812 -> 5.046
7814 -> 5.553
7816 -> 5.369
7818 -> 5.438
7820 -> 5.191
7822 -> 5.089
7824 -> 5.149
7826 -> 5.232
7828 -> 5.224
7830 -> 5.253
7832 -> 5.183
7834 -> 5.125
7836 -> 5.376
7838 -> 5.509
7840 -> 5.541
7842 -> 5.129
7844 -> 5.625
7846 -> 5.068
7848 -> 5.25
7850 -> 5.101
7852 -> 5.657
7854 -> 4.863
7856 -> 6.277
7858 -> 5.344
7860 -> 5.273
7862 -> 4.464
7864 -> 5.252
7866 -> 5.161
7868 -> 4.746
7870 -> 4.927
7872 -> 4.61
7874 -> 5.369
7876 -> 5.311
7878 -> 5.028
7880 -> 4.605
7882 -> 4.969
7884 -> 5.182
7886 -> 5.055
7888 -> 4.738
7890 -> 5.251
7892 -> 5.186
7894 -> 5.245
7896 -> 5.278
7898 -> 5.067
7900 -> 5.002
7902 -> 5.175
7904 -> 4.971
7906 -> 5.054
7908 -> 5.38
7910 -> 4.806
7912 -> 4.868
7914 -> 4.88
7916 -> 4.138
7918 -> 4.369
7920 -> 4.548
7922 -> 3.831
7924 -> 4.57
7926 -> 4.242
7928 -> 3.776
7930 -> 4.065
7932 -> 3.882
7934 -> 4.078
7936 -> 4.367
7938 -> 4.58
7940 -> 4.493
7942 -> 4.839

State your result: 2.24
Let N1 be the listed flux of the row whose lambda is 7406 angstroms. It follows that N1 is 4.737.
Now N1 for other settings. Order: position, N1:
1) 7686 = 4.9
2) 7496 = 5.067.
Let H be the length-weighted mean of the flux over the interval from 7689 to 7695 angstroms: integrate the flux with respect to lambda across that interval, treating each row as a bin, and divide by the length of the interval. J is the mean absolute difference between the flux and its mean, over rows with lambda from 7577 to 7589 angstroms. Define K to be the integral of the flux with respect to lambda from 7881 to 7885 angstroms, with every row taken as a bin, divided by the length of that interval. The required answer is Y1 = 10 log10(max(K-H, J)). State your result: -7.2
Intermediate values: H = 5.03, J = 0.19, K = 5.08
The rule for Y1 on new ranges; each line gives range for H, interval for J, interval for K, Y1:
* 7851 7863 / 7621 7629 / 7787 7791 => -5.5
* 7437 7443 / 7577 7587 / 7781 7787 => -7.4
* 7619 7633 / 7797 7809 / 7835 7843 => -4.5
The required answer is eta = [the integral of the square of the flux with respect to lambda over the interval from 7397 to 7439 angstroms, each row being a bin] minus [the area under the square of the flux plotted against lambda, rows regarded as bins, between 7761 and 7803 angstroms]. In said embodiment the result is -44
